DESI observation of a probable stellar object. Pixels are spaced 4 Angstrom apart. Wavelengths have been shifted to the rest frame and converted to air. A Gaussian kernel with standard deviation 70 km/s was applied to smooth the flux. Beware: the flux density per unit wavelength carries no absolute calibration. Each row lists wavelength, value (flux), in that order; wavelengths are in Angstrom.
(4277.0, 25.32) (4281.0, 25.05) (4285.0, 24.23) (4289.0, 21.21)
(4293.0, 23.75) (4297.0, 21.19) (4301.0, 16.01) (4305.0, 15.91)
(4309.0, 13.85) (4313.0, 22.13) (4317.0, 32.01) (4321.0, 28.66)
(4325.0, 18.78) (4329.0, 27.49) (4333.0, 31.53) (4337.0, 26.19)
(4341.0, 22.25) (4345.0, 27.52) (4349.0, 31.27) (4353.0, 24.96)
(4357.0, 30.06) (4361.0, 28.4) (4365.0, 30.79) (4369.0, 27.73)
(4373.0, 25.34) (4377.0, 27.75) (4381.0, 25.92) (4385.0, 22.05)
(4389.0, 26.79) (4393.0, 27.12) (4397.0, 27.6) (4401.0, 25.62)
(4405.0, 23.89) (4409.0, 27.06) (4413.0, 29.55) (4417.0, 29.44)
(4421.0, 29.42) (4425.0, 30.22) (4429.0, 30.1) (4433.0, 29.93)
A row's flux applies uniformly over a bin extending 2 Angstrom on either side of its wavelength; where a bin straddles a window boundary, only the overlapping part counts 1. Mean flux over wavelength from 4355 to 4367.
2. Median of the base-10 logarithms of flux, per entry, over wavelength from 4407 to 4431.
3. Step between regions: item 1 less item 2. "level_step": 28.3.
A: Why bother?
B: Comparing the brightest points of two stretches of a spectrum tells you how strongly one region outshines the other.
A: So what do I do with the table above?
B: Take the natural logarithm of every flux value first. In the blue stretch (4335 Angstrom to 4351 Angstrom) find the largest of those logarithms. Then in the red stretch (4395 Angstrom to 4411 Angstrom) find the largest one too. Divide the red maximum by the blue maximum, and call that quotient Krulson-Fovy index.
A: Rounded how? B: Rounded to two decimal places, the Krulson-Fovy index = 0.96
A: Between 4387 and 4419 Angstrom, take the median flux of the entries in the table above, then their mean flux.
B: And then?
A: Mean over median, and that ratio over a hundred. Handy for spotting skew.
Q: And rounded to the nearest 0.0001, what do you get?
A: 0.0100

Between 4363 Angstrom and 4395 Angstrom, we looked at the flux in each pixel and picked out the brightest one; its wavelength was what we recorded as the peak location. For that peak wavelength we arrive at 4365.0 Angstrom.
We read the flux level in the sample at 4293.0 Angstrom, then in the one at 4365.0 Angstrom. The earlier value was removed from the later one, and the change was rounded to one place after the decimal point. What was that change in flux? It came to 7.0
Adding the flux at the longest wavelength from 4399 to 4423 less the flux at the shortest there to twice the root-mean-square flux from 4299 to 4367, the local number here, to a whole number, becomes 55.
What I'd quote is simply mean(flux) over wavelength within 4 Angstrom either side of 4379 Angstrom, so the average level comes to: 26.8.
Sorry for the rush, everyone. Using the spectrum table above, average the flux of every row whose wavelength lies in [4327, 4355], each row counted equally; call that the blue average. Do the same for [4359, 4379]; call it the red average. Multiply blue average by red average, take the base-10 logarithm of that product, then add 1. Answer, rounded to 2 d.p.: 3.88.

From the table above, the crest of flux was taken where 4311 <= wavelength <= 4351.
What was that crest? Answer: 32.01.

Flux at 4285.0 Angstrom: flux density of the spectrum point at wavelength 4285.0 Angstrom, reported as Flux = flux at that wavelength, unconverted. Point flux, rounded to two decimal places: 24.23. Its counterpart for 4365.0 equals 30.79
